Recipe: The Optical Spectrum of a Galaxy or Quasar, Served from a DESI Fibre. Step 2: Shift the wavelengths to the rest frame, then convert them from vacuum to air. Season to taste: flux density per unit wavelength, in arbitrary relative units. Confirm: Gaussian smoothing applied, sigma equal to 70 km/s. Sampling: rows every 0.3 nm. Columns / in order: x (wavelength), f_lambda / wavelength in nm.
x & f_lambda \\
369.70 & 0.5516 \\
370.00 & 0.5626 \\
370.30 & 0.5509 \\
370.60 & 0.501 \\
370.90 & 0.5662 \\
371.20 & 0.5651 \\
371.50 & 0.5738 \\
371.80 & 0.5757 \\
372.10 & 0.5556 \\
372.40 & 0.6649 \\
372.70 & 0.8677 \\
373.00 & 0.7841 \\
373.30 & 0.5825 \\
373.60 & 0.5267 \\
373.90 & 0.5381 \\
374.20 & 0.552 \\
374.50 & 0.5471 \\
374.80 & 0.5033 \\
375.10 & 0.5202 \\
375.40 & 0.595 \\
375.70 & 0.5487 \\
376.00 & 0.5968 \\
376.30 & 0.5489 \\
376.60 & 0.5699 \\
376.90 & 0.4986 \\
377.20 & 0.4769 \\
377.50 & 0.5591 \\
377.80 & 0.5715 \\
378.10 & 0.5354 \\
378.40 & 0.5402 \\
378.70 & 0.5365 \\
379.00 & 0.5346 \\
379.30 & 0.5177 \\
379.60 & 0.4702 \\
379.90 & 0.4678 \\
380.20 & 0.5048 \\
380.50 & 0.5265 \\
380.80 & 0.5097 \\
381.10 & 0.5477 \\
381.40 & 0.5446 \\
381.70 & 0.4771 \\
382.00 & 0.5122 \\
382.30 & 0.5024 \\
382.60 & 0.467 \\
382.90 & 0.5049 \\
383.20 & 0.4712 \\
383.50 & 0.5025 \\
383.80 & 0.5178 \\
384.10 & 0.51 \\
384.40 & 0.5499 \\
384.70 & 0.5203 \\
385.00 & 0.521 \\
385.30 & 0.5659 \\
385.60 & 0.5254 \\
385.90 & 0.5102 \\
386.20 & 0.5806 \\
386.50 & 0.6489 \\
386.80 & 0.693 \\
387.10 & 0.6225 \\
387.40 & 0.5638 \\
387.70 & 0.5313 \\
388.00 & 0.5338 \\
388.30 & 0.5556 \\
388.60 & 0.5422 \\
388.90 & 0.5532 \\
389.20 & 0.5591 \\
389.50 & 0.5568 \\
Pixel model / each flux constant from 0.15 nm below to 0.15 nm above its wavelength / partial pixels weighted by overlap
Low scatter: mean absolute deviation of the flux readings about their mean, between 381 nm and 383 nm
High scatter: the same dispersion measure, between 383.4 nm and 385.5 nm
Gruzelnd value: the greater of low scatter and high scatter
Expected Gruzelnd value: 0.023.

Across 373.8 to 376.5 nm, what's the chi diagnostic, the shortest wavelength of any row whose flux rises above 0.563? 375.40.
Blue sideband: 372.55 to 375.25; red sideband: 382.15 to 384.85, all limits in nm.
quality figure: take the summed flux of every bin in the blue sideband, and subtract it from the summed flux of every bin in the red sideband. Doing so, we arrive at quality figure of -0.9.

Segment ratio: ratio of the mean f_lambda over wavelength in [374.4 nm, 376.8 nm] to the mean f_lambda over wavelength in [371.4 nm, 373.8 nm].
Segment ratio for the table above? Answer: 0.86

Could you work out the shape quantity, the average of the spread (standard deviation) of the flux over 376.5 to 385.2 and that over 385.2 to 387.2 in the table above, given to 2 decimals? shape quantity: 0.05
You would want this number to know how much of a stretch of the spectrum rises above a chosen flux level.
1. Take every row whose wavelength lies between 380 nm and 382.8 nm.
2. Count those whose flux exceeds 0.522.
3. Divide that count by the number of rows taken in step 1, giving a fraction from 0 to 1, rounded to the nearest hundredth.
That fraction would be 0.33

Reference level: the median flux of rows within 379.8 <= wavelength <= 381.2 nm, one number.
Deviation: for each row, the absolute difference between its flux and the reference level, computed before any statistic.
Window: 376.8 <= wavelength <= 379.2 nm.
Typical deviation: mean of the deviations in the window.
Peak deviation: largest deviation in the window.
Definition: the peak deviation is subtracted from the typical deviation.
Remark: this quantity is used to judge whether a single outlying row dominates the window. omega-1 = -0.029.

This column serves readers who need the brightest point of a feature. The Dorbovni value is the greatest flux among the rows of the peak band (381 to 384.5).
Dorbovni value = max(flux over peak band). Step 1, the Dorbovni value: 0.5499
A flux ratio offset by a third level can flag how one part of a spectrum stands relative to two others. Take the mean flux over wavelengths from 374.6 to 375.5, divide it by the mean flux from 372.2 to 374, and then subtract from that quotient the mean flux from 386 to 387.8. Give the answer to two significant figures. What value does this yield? 0.21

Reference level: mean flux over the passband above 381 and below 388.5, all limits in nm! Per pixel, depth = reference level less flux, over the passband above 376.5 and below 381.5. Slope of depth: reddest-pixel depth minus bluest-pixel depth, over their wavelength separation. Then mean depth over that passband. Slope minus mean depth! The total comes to -0.010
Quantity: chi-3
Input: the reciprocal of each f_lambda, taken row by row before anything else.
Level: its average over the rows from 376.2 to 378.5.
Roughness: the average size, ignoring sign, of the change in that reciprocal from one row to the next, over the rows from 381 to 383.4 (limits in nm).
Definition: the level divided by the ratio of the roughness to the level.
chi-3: 27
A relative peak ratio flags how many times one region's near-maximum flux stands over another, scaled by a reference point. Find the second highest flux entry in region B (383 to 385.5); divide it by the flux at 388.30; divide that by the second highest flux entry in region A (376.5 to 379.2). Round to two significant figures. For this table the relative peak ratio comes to 1.7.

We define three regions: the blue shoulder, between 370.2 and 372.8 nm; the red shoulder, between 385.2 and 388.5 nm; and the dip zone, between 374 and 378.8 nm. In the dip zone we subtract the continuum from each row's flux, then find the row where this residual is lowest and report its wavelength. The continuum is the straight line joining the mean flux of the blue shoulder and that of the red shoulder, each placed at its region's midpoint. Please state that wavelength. 377.20 nm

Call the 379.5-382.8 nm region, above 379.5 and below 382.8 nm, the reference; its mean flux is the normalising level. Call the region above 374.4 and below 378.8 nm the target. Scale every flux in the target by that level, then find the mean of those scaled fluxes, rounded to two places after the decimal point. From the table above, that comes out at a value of 1.08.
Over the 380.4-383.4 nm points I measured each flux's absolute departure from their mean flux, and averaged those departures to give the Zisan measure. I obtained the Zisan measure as 0.022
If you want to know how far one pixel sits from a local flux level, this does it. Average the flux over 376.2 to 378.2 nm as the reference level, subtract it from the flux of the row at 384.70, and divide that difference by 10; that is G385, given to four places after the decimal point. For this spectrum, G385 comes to -0.0017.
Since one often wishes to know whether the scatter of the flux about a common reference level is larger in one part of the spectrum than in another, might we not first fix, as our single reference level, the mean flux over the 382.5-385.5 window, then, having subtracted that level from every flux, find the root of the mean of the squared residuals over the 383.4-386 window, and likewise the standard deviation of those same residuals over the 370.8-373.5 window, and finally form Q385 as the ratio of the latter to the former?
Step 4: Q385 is 5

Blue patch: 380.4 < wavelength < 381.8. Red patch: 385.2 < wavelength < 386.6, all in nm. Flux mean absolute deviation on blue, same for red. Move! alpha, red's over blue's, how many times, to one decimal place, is 1.8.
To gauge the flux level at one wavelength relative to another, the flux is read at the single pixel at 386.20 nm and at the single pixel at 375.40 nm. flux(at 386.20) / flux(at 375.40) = 0.98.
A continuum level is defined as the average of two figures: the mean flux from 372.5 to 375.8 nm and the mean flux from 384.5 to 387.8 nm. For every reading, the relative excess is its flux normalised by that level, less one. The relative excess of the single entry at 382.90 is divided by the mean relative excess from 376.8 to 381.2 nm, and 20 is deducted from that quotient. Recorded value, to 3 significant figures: -18.8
